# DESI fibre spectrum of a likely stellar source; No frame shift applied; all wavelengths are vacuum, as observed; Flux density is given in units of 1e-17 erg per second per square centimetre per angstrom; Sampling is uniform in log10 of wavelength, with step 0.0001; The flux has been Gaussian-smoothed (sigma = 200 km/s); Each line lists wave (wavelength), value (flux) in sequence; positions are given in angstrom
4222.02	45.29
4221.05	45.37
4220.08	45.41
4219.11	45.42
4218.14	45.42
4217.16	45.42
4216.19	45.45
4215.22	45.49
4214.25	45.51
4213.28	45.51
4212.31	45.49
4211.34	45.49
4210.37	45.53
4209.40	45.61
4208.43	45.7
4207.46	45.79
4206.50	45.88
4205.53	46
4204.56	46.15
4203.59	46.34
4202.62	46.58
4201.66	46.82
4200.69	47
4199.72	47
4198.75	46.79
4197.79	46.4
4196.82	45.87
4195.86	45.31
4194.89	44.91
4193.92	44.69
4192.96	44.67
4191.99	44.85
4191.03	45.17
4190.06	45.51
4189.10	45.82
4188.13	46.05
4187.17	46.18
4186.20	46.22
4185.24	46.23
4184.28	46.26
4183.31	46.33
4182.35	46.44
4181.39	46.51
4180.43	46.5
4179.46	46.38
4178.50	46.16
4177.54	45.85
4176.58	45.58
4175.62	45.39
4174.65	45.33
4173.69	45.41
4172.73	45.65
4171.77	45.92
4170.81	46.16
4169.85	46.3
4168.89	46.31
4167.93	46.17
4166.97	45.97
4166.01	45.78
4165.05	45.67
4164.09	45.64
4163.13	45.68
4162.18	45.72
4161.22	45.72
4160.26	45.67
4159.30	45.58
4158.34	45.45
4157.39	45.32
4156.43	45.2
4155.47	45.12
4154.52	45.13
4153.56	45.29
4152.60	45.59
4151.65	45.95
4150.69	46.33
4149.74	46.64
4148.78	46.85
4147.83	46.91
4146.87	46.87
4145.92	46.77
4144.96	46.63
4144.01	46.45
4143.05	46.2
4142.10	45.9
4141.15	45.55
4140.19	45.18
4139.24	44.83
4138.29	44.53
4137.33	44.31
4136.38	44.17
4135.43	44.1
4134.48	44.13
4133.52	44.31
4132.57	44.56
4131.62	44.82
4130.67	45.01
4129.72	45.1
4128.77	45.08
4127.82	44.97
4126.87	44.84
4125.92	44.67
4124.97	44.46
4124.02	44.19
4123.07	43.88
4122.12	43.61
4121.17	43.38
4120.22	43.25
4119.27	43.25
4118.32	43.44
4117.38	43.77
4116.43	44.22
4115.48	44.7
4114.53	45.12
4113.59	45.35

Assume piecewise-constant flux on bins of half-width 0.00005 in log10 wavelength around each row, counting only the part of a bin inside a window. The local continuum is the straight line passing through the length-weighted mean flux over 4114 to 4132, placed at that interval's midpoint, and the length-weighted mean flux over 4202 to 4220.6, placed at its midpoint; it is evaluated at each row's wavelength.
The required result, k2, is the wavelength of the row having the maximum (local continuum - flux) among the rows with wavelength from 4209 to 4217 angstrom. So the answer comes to 4216.19 angstrom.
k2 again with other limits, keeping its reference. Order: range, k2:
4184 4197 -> 4192.96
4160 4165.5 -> 4164.09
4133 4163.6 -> 4135.43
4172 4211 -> 4192.96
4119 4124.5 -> 4120.22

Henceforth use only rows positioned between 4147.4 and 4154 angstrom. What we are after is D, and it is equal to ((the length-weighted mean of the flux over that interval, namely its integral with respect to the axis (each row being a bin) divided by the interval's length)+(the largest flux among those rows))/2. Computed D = 46.6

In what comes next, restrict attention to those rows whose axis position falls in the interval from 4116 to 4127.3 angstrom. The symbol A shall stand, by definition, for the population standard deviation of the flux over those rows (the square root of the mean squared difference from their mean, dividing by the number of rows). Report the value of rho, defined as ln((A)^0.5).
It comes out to -0.3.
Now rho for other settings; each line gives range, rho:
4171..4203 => -0.2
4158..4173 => -0.7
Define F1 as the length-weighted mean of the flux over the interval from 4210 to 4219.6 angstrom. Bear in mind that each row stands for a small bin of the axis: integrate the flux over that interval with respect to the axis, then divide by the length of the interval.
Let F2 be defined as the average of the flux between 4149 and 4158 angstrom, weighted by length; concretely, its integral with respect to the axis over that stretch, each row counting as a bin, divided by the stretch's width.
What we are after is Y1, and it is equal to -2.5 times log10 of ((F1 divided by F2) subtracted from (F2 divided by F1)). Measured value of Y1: 5.0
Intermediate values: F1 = 45.5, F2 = 45.7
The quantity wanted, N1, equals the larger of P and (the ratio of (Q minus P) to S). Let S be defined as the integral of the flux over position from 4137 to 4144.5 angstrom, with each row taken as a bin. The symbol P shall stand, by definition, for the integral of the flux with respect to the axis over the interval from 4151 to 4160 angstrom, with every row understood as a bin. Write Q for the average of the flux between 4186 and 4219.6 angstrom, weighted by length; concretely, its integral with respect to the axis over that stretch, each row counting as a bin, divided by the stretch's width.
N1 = 409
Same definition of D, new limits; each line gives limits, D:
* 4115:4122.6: 44.2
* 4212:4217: 45.5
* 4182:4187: 46.4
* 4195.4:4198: 46.1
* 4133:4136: 44.2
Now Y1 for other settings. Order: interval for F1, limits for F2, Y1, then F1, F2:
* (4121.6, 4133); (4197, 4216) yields 3.0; 44.6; 46.0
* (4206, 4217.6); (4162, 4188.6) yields 4.4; 45.6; 46.0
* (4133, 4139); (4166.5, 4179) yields 2.9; 44.3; 45.9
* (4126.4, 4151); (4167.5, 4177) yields 4.5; 45.4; 45.8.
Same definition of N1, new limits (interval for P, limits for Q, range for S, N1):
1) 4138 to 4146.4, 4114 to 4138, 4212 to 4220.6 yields 385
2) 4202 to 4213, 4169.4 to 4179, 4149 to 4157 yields 505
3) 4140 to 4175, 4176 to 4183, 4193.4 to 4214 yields 1607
